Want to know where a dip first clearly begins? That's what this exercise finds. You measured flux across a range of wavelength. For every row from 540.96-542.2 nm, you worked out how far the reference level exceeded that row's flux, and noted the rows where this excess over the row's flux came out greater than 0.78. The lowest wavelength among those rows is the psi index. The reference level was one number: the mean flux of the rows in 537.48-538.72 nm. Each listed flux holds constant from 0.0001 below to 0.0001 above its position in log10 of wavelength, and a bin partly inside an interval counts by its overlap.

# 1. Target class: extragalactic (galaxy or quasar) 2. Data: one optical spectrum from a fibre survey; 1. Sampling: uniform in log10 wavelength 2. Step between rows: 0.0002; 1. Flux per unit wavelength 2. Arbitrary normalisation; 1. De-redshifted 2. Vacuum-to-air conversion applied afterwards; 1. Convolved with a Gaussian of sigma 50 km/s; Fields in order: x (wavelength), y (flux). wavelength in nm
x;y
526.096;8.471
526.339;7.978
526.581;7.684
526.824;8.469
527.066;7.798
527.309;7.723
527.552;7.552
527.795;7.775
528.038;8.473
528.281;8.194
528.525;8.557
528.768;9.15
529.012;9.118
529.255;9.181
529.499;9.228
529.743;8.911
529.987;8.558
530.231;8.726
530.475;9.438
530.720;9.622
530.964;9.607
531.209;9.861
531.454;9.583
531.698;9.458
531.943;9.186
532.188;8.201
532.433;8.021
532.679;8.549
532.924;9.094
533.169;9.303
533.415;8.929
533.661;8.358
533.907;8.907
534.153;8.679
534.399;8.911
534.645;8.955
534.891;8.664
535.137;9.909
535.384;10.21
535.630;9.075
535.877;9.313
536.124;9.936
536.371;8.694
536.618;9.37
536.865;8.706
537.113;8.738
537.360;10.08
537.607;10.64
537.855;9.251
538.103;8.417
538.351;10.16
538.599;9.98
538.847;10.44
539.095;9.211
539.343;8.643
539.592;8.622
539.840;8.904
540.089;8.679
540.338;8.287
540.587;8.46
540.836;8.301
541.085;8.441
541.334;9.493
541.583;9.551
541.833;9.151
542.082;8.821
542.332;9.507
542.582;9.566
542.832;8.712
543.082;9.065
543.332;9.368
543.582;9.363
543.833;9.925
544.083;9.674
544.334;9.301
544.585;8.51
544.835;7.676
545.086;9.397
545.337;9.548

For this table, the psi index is 541.085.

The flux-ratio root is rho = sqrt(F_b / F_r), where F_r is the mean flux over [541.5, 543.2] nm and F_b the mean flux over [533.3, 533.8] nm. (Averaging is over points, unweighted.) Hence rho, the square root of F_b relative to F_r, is 0.97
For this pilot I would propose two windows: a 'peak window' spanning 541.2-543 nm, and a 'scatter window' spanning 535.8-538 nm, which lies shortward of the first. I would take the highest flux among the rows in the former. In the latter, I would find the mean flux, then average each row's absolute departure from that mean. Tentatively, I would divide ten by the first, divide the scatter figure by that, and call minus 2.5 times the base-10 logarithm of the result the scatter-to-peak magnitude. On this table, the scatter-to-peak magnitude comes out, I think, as 0.72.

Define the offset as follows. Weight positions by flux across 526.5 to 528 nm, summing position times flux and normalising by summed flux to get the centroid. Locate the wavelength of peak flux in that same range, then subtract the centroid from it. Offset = -0.36 nm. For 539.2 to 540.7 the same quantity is -0.12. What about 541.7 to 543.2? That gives 0.13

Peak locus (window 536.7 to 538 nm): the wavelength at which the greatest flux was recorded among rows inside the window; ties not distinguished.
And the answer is 537.607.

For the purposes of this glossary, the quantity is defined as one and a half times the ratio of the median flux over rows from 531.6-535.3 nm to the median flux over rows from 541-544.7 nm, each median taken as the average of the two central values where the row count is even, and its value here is 1.43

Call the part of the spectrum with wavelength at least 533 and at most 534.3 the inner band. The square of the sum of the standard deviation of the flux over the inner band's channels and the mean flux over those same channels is 84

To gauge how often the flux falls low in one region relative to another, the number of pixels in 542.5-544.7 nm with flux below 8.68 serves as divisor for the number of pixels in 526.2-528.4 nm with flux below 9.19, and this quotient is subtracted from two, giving -7.0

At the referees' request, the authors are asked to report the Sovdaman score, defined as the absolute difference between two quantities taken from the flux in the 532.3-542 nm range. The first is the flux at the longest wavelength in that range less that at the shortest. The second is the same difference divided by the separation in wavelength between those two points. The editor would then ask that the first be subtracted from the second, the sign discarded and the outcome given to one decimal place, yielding 1.0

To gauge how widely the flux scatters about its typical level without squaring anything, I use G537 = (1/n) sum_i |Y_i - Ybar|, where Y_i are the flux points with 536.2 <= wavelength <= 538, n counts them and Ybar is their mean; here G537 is 0.6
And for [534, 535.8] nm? 0.5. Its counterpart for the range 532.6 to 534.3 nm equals 0.3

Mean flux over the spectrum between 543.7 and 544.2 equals 9.8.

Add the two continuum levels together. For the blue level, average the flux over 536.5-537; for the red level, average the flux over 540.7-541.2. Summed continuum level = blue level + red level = 17.4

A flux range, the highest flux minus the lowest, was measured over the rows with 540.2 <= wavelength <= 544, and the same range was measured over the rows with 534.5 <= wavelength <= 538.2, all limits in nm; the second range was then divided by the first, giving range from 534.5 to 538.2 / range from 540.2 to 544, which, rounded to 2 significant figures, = 1.4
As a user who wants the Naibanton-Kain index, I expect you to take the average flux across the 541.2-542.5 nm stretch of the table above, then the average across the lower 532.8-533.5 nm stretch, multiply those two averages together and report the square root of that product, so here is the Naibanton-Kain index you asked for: 9.21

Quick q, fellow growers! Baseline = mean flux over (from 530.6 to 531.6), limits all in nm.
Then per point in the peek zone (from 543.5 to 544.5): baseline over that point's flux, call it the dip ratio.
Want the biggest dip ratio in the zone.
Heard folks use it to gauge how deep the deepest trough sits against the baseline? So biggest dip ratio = 1.04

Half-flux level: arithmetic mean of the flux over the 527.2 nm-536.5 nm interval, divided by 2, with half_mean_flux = 4.47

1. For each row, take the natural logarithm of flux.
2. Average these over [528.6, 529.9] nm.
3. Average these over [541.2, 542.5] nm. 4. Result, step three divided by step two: 1.01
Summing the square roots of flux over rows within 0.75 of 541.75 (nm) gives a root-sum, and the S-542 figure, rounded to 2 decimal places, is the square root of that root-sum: 4.26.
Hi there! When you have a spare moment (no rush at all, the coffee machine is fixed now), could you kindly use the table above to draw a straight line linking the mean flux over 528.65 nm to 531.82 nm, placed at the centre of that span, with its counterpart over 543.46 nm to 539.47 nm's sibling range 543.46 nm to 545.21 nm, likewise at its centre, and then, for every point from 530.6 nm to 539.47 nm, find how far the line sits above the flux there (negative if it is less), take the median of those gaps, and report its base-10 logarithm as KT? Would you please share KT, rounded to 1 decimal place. -1.9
